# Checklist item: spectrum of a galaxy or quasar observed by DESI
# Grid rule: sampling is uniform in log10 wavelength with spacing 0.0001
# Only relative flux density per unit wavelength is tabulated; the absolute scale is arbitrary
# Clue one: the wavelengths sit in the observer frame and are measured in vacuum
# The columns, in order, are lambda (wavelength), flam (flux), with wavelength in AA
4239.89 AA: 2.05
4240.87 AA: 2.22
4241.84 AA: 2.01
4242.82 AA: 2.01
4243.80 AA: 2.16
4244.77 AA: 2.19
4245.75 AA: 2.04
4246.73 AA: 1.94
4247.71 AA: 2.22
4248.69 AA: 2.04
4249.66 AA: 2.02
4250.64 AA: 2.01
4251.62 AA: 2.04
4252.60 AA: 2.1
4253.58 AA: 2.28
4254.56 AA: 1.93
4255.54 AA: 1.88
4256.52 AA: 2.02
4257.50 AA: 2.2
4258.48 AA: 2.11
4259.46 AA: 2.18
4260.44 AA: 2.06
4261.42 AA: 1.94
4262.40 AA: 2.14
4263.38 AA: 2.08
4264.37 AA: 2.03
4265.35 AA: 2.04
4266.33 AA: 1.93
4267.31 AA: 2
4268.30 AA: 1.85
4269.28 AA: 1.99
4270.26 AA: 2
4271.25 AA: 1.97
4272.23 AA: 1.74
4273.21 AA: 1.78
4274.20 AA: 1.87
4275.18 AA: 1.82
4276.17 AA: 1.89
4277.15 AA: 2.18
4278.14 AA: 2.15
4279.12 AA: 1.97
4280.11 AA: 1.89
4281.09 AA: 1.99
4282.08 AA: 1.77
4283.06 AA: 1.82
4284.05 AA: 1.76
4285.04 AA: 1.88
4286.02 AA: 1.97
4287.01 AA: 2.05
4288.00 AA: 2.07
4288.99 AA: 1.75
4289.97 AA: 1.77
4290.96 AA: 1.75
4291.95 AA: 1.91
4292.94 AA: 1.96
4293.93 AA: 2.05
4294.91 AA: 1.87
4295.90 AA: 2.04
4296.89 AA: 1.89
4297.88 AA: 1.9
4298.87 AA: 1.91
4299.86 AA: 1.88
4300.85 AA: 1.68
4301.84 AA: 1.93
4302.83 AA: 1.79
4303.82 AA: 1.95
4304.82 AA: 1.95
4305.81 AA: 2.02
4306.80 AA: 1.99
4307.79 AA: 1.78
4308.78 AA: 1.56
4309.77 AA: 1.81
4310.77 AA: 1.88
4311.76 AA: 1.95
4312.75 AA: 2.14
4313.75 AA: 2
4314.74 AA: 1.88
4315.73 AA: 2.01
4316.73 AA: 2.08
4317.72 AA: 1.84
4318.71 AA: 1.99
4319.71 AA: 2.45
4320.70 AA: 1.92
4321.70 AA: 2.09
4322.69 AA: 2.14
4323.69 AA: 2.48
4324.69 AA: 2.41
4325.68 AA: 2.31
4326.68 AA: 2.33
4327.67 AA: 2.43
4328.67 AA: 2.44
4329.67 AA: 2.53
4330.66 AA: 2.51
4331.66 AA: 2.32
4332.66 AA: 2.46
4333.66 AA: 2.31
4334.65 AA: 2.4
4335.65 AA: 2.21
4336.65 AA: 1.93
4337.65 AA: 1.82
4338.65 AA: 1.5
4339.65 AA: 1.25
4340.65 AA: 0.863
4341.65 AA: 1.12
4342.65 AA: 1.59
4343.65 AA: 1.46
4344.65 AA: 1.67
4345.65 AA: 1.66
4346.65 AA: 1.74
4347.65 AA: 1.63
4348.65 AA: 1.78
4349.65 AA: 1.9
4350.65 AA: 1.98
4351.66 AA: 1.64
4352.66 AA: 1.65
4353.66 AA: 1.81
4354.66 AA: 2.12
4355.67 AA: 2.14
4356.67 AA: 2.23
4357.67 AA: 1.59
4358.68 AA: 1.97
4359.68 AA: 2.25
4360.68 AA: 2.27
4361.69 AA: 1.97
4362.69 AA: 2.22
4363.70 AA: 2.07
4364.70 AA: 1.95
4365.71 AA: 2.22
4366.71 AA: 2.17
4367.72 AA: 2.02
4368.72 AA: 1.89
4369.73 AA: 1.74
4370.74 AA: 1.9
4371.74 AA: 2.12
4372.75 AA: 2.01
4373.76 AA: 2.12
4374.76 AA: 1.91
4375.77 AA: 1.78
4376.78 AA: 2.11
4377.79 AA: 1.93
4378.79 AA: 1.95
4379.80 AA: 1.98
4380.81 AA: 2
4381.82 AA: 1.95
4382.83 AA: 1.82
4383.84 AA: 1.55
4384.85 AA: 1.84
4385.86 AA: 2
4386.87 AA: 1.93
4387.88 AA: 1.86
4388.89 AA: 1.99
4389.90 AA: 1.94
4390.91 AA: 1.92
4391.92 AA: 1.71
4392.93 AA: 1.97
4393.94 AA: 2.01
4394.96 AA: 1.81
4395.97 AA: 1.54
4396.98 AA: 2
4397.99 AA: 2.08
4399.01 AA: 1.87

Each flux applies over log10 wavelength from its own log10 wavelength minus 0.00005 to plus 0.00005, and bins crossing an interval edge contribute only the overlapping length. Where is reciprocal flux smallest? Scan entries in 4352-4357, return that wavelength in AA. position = 4356.67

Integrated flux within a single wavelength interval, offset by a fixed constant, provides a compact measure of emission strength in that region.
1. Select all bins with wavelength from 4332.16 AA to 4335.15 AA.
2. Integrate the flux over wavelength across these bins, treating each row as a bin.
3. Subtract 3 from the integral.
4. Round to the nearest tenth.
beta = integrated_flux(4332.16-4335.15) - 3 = 4.2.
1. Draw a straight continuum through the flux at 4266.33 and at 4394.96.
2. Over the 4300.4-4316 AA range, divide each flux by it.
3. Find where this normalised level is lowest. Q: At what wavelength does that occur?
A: 4308.78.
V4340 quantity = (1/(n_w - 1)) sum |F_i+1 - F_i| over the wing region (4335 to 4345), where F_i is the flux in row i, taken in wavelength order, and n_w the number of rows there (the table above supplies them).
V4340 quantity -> 0.27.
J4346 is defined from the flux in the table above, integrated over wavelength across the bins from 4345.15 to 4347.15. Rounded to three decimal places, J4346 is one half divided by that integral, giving 0.147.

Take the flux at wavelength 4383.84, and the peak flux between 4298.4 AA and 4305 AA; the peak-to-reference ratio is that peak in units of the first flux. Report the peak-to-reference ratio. 1.26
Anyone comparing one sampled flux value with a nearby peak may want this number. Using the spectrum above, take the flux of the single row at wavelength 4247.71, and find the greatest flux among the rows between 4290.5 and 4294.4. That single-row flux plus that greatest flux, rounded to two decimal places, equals 4.27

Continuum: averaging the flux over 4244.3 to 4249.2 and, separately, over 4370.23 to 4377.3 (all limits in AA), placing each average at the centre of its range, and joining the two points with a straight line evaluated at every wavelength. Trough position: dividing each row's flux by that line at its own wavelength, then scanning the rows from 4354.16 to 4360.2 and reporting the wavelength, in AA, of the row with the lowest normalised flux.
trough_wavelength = 4357.67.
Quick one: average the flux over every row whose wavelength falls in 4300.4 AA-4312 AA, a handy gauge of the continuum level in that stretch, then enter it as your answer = 1.86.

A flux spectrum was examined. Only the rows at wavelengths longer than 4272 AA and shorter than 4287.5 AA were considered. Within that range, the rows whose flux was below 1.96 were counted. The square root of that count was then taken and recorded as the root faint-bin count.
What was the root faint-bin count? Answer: 3.2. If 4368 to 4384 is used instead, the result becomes 3.2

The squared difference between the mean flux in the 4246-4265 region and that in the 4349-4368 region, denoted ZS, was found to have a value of 0.003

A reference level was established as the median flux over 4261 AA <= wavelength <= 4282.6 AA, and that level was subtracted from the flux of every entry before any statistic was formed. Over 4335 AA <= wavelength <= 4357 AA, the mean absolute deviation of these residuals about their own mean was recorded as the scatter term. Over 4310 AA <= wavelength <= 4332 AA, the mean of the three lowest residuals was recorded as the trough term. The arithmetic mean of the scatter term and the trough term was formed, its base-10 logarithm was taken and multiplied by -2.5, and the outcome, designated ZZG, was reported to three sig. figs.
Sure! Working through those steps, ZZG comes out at 2.79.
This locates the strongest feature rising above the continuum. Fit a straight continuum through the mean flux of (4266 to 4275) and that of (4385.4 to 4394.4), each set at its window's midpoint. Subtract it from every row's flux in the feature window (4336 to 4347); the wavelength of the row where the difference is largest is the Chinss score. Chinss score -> 4336.65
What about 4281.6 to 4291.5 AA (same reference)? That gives 4288.00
